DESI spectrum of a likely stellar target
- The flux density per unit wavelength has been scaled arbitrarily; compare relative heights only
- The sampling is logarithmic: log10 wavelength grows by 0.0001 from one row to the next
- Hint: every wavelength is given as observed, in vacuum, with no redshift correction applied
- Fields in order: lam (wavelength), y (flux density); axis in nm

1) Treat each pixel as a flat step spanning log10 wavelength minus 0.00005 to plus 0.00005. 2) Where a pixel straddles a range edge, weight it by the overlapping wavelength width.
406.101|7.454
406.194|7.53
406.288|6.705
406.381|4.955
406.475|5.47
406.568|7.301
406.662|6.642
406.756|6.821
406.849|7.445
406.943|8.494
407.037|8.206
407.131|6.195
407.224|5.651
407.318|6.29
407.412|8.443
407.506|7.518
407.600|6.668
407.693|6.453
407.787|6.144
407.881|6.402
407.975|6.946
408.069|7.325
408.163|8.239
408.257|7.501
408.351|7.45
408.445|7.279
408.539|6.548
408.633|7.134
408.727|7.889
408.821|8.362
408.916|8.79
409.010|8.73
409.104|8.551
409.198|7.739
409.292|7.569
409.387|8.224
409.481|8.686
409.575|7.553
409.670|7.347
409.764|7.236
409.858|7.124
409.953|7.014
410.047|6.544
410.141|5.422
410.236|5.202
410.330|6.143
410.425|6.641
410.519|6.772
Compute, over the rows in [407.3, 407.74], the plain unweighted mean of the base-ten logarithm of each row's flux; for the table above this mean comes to 0.85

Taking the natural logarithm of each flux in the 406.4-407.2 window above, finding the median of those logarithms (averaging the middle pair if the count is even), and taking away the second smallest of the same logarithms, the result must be 0.130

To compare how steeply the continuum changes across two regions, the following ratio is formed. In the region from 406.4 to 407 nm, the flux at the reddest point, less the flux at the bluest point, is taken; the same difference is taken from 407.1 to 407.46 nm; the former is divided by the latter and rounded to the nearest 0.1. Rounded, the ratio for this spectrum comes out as 1.3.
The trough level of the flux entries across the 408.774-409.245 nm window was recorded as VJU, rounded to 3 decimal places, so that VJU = 7.739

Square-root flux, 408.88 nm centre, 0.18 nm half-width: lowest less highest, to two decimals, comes -0.16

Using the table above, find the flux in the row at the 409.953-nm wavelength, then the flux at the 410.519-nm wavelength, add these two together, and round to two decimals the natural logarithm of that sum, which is 2.62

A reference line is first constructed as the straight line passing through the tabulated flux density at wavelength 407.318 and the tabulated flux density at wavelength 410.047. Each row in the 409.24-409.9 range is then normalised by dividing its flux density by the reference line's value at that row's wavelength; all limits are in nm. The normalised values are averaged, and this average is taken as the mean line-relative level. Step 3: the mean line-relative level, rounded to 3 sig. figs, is 1.18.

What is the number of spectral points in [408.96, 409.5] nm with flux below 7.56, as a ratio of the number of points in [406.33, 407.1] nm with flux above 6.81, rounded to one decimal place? 0.0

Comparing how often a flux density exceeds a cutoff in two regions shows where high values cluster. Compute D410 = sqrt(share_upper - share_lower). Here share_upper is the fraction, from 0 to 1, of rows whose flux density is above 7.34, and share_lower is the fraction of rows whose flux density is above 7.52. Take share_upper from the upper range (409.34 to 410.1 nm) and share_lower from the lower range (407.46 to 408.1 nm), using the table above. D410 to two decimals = 0.71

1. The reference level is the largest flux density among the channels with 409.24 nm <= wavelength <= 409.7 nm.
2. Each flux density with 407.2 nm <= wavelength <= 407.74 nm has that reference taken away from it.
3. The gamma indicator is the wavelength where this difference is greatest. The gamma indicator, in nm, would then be 407.412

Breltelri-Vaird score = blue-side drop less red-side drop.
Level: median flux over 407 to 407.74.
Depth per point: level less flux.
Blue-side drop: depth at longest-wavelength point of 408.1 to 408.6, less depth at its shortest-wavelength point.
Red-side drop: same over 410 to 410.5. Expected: 1.8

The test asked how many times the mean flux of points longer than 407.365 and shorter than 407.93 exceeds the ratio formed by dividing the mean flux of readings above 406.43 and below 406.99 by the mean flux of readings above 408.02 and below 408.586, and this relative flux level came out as 7.3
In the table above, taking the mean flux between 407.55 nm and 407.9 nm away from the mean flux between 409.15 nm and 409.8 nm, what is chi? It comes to 1.3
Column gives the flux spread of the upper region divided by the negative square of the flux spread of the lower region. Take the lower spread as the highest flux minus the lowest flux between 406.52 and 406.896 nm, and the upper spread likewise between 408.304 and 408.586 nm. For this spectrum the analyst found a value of -1.4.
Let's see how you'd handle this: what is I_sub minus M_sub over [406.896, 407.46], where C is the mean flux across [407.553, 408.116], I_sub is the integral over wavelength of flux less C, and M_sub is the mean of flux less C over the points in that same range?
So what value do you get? -0.24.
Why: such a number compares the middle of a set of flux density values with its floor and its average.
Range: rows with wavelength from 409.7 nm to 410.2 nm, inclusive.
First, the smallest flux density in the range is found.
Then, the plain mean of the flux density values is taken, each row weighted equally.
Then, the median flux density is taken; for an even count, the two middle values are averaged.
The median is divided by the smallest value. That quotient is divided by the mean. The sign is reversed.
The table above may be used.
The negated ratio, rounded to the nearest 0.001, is -0.194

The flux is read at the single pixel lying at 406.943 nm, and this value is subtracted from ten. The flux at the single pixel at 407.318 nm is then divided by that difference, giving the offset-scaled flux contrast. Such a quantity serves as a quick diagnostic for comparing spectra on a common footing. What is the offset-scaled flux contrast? 4.2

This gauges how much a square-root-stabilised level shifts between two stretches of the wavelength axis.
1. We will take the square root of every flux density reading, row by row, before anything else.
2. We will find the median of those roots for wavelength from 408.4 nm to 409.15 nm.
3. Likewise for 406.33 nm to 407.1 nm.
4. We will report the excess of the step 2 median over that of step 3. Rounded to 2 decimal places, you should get 0.19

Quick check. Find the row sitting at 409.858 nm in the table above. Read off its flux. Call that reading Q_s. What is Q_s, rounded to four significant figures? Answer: 7.124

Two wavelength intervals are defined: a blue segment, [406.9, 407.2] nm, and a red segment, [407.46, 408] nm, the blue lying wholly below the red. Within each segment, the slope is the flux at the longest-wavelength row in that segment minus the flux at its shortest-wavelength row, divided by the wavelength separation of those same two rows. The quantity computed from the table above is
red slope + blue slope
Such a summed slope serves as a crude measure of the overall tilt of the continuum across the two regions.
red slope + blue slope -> -13.4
